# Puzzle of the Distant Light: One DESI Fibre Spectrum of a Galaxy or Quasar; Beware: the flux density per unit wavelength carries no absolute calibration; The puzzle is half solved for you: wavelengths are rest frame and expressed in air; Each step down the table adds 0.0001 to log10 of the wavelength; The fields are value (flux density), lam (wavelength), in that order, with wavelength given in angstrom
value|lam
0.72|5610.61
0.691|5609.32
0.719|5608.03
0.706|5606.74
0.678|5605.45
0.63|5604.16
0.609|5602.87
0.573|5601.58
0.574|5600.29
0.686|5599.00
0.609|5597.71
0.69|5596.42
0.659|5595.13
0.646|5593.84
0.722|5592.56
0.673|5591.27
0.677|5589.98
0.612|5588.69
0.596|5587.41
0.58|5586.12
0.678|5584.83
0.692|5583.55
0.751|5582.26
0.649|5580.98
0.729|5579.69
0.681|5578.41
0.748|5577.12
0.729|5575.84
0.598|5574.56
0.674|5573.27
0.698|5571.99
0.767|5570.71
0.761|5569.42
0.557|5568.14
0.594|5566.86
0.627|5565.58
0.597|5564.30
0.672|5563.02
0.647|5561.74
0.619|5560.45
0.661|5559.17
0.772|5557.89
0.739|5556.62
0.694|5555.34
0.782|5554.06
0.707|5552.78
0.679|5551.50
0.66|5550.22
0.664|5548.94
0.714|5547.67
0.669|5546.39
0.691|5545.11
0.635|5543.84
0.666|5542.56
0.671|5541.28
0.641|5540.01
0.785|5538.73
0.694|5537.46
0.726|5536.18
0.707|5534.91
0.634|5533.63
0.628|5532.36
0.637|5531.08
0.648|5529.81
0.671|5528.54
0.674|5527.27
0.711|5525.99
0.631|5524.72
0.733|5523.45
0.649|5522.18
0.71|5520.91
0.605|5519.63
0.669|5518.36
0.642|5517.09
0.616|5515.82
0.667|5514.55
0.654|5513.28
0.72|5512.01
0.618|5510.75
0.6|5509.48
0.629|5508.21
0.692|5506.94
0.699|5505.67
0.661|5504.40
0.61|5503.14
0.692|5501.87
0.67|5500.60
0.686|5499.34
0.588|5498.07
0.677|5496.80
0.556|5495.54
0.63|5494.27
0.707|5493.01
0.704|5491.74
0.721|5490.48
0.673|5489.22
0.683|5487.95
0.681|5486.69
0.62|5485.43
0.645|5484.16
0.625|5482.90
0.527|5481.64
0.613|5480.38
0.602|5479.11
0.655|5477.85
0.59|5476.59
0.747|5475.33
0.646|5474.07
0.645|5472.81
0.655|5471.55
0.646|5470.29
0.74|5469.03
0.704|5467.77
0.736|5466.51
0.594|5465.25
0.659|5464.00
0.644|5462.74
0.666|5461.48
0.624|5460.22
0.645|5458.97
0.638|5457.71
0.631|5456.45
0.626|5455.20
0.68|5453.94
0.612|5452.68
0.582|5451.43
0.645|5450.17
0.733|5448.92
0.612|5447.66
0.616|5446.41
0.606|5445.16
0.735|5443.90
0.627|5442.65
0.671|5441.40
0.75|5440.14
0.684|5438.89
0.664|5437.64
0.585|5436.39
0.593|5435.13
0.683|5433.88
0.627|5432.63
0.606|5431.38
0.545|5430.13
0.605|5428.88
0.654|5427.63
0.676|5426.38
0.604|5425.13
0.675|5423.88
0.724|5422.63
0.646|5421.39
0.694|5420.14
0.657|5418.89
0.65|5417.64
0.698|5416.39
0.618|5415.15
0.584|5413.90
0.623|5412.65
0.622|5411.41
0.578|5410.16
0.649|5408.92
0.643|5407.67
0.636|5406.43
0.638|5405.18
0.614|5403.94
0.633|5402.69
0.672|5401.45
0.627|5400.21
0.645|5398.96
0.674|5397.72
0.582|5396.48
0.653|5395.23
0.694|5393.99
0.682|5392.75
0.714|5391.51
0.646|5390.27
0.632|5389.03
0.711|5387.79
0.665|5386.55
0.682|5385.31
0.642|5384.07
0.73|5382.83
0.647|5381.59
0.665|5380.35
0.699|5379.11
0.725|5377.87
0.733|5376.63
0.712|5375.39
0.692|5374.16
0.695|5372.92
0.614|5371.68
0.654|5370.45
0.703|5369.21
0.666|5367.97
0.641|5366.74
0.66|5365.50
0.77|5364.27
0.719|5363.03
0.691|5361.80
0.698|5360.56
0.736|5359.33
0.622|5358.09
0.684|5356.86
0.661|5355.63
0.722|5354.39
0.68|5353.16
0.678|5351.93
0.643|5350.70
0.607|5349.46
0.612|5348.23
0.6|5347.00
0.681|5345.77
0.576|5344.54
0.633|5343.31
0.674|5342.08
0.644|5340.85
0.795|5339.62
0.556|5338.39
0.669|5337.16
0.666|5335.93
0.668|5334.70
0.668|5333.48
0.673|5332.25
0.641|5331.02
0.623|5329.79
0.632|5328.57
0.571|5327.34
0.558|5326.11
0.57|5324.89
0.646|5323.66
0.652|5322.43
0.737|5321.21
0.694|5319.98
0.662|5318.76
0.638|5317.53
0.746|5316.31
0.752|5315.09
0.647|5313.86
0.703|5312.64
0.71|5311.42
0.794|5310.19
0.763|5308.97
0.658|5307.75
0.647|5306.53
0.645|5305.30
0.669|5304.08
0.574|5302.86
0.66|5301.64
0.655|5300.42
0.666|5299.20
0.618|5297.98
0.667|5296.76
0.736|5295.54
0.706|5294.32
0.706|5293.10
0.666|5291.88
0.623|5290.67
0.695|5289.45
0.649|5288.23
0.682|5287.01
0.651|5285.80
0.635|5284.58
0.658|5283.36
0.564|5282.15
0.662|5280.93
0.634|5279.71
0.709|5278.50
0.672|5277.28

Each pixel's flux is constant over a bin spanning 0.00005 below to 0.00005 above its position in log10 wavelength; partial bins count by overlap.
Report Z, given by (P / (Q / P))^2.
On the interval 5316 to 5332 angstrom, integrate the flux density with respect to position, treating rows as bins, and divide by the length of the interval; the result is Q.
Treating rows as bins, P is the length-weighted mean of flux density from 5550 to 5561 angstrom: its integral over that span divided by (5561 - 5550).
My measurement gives 0.59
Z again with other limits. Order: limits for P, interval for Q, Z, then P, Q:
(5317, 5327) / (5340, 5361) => 0.39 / 0.64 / 0.66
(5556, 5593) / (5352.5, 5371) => 0.43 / 0.67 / 0.69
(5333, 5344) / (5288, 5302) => 0.43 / 0.66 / 0.67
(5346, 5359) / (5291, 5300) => 0.40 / 0.65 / 0.68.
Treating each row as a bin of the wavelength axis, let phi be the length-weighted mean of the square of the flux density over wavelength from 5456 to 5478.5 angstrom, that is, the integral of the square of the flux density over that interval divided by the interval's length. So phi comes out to 0.437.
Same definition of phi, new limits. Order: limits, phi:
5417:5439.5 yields 0.415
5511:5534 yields 0.438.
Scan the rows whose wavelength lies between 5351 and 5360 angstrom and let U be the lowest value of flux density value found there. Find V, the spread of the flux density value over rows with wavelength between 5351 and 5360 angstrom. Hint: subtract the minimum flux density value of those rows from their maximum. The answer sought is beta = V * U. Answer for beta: 0.071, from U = 0.622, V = 0.114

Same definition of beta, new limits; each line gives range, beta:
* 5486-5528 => 0.098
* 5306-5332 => 0.132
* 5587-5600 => 0.075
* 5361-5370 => 0.083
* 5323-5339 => 0.065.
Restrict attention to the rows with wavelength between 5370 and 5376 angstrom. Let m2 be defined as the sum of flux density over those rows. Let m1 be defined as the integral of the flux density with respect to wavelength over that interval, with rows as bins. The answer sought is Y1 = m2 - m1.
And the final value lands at -0.68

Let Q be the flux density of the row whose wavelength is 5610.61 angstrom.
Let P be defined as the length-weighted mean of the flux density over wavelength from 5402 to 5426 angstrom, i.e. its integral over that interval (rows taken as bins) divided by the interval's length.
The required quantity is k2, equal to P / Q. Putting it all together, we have 0.89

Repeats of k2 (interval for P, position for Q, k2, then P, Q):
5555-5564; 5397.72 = 1.01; 0.683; 0.674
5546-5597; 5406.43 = 1.06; 0.677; 0.636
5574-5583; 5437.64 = 1.05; 0.699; 0.664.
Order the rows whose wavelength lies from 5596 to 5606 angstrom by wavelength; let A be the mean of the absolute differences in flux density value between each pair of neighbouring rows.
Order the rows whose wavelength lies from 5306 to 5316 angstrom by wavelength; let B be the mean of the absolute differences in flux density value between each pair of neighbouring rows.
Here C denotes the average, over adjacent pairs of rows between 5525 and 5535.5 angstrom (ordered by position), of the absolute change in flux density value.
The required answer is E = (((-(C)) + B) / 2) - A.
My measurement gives -0.037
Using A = 0.054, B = 0.057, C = 0.023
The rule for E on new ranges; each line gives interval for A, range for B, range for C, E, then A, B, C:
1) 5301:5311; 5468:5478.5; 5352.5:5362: -0.044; 0.051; 0.062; 0.050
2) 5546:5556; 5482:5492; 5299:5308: -0.048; 0.044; 0.026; 0.033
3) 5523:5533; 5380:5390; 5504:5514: -0.034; 0.038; 0.053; 0.046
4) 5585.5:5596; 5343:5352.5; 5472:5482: -0.044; 0.034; 0.047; 0.068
